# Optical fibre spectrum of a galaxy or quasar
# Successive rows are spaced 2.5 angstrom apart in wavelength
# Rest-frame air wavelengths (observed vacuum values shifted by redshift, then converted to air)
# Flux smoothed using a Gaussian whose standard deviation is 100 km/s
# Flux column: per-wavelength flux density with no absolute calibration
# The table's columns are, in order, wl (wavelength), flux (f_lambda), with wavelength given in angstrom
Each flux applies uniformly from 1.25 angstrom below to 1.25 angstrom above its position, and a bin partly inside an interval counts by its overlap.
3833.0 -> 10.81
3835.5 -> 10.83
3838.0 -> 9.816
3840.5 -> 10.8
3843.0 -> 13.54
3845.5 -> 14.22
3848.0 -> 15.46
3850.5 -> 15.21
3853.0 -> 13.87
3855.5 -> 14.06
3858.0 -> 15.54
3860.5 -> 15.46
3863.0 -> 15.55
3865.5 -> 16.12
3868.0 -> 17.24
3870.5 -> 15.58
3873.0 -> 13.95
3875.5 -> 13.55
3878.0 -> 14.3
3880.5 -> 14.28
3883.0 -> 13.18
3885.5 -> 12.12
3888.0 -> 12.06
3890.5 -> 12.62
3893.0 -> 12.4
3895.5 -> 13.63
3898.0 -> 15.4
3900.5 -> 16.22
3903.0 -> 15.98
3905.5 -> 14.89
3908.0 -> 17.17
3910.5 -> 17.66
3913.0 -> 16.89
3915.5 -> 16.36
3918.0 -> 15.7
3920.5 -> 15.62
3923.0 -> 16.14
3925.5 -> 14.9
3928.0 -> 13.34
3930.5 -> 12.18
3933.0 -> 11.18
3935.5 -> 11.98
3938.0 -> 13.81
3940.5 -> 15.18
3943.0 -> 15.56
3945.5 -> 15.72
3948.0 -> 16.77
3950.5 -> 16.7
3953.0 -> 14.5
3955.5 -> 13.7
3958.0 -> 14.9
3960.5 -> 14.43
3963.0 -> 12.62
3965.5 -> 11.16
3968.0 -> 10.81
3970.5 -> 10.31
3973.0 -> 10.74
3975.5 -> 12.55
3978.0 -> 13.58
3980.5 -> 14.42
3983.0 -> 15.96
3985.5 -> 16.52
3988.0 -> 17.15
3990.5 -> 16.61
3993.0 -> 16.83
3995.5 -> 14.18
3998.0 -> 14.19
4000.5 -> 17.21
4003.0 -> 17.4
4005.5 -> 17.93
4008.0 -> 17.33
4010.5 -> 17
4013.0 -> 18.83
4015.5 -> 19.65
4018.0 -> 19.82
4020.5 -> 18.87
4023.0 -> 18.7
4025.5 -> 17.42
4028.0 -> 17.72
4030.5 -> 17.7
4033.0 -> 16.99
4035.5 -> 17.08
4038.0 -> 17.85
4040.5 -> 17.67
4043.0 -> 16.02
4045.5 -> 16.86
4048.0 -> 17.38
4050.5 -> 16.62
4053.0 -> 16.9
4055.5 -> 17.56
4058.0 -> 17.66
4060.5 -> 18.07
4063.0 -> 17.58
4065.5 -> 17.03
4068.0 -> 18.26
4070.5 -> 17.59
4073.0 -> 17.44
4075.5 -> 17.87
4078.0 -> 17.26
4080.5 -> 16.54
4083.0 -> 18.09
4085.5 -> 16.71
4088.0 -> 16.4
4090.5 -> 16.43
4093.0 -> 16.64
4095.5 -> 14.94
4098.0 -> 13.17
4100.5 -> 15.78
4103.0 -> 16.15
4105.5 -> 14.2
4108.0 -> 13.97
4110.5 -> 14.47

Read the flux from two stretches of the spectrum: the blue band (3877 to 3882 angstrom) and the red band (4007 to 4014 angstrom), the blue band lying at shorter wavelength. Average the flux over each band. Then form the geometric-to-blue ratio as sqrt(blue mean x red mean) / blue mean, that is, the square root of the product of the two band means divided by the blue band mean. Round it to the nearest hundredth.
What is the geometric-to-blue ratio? 1.11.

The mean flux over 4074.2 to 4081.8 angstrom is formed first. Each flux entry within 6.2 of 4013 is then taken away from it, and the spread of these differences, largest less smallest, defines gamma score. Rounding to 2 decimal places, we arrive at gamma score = 2.82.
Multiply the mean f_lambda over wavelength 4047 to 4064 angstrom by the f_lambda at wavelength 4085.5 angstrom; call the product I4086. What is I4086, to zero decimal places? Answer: 291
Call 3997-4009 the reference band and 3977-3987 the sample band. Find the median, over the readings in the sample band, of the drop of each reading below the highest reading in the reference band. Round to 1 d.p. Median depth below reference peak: 2.7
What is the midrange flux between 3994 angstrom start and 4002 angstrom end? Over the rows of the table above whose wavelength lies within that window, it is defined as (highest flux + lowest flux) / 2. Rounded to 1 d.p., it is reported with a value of 15.7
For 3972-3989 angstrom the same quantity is 13.9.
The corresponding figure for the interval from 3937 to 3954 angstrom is 15.3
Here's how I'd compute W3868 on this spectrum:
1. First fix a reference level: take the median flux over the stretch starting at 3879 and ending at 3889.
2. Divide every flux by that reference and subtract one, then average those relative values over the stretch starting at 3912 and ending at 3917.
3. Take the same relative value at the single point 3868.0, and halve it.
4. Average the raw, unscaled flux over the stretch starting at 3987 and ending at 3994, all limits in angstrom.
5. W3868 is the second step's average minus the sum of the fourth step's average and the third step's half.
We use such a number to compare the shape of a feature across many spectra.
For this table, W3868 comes -16.7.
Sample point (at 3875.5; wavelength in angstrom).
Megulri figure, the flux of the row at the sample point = 13.55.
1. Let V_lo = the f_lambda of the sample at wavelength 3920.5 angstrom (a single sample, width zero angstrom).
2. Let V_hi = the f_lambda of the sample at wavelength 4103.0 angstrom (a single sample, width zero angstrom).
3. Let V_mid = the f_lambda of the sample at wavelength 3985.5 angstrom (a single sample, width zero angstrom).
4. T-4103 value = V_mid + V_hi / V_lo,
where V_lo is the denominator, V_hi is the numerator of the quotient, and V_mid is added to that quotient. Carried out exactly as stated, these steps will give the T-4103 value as 17.6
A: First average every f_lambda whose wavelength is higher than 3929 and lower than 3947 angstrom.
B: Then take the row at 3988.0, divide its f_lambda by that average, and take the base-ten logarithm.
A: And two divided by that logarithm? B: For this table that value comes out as 20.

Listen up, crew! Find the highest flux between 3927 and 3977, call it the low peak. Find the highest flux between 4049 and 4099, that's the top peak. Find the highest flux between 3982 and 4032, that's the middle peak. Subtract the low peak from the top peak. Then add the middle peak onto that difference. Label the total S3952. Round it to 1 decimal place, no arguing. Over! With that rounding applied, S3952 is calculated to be 21.3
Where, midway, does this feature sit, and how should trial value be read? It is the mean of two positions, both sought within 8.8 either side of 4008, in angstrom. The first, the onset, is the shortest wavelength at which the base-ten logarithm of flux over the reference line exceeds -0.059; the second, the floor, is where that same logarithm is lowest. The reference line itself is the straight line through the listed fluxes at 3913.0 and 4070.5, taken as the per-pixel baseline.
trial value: 4005.5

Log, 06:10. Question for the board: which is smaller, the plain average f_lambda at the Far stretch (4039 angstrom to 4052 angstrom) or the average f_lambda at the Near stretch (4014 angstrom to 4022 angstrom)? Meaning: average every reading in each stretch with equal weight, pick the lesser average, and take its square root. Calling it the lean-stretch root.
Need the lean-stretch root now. 4.11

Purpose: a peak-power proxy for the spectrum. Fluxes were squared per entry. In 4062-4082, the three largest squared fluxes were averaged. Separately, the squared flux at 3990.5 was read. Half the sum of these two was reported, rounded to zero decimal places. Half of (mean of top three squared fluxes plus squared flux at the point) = 298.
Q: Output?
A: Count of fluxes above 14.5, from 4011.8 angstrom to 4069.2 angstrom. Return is 23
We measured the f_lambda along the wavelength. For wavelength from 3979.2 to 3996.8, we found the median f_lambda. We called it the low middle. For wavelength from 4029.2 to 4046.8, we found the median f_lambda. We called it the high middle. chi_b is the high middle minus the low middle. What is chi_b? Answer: 0.6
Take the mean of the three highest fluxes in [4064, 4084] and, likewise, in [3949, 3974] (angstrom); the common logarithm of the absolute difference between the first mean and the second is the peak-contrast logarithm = 0.43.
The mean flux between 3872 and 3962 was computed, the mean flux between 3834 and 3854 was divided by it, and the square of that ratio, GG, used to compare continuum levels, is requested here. 0.79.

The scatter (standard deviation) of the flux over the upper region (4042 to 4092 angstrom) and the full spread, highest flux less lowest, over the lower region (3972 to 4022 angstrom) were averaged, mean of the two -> 4.9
